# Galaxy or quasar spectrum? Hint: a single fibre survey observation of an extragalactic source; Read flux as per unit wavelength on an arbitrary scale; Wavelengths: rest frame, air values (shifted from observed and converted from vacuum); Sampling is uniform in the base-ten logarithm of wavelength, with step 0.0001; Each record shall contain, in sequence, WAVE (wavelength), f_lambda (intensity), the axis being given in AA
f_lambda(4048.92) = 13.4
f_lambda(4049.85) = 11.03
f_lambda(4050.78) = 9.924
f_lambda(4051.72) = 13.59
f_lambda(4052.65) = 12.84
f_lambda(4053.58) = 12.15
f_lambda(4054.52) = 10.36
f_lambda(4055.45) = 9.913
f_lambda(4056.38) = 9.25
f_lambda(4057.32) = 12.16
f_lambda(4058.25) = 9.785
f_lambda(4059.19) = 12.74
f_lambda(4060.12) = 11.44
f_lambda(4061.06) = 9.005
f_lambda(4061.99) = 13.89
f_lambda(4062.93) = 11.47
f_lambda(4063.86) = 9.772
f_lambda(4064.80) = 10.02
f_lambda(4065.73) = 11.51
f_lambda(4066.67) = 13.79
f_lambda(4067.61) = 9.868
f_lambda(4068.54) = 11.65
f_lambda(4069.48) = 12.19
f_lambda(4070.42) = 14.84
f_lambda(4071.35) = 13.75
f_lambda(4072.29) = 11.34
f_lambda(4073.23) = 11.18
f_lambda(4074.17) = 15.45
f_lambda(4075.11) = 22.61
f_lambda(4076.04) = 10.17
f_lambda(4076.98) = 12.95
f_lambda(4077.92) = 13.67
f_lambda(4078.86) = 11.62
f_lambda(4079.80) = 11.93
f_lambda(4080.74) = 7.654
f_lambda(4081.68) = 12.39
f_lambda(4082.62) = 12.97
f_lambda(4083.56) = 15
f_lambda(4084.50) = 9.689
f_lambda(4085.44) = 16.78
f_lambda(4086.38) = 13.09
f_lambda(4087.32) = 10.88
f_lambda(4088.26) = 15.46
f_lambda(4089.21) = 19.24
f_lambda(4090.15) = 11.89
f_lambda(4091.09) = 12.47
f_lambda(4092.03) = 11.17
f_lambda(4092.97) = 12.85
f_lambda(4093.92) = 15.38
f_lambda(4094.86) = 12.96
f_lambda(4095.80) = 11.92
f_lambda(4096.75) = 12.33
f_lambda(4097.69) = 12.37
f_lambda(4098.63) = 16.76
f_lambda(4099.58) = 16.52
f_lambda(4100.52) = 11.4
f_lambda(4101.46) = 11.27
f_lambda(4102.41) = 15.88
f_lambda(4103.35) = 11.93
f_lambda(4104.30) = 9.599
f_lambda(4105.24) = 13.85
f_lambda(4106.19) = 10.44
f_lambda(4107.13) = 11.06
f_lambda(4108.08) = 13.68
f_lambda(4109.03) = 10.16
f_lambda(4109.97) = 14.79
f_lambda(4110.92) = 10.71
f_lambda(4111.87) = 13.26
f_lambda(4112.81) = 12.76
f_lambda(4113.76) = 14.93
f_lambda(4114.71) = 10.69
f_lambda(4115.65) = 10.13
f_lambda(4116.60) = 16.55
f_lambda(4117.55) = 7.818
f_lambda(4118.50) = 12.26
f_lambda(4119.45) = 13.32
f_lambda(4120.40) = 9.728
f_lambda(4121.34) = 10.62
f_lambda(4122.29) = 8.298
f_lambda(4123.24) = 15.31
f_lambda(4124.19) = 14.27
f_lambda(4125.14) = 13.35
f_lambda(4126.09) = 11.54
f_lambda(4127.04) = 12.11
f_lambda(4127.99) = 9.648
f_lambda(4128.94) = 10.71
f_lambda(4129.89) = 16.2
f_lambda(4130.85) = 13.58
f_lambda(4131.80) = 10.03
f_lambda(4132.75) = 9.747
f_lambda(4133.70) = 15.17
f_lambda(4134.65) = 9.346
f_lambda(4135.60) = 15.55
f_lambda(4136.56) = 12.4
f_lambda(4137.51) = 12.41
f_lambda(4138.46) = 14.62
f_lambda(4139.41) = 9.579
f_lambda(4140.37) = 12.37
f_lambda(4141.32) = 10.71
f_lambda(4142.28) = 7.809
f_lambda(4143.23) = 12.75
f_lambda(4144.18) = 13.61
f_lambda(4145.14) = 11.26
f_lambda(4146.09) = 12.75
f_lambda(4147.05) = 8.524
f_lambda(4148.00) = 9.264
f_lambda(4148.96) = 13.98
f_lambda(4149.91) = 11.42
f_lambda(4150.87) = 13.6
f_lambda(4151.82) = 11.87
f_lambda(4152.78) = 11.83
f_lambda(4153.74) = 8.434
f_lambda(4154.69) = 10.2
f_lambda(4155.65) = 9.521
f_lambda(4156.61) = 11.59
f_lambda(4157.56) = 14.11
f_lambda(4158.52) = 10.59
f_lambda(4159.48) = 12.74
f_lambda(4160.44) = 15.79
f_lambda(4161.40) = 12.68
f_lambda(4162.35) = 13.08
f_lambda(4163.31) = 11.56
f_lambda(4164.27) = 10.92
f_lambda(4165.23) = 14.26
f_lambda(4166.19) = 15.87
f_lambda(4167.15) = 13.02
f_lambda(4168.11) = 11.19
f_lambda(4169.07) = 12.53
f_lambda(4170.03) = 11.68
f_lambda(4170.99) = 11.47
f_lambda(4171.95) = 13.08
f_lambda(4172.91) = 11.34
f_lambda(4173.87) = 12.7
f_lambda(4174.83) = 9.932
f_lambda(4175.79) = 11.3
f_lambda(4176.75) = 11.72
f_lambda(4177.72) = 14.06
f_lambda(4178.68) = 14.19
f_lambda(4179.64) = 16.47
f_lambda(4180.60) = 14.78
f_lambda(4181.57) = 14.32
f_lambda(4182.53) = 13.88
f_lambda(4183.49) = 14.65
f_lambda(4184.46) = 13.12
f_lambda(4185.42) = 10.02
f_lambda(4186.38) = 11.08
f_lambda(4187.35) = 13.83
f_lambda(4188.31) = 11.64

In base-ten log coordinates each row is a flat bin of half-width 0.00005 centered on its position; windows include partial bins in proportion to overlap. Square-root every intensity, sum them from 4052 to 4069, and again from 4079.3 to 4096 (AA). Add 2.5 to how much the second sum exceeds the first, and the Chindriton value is 7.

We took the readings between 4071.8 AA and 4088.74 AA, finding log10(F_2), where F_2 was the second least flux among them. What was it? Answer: 0.99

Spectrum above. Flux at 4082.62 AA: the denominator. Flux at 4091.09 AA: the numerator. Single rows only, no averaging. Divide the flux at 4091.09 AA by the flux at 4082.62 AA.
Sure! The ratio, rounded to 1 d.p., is 1.0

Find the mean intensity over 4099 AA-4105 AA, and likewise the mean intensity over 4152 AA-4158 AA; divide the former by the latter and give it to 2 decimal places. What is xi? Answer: 1.17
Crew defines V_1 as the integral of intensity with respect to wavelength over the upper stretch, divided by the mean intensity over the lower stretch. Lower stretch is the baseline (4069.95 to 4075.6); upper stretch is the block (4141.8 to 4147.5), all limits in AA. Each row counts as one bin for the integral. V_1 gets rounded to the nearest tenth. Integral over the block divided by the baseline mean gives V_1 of 4.3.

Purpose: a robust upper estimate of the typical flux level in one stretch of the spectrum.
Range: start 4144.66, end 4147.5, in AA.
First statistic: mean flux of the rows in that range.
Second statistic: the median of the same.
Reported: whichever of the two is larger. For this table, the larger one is 11.3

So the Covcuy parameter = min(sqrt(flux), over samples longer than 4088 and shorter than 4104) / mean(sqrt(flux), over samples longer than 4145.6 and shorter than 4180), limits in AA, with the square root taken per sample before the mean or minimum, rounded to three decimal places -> 0.960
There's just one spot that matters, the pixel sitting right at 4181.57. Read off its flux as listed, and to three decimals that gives 14.320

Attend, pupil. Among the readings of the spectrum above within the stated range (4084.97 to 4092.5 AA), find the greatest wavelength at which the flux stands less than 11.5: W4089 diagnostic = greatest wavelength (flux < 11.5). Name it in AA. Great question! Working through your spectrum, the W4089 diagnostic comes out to 4092.03 AA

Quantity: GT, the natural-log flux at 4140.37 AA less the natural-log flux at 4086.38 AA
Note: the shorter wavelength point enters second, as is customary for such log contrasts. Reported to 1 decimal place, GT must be -0.1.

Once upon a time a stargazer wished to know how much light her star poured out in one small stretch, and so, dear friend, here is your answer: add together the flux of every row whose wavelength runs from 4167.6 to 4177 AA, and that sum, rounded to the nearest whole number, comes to 117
